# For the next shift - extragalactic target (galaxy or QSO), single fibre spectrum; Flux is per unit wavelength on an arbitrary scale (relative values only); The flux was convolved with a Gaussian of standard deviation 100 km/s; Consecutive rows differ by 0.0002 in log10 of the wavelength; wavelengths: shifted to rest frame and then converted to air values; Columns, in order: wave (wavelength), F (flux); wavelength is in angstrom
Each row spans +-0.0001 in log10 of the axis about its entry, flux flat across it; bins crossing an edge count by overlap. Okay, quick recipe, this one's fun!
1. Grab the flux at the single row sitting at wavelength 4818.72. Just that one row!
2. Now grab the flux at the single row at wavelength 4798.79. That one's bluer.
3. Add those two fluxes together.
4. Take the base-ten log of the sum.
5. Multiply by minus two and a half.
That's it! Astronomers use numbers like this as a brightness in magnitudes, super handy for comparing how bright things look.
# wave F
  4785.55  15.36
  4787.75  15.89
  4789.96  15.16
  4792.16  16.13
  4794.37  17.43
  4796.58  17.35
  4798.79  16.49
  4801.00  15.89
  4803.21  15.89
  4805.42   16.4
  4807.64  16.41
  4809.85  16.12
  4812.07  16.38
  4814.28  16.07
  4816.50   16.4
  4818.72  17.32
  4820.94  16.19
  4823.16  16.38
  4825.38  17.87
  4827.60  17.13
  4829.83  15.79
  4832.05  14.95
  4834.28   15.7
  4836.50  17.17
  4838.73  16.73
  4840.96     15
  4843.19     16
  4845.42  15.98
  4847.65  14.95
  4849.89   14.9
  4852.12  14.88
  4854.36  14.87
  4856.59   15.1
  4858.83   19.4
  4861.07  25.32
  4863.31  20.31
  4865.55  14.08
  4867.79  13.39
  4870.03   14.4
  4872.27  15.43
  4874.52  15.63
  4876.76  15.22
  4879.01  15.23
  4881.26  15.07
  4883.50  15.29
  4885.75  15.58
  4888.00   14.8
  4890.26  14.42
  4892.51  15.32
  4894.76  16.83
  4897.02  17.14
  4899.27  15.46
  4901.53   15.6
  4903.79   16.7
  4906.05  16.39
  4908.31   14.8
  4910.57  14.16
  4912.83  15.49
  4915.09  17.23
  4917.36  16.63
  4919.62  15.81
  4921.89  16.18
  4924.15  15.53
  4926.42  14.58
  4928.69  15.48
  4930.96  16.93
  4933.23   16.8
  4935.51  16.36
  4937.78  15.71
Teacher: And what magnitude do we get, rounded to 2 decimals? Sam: -3.82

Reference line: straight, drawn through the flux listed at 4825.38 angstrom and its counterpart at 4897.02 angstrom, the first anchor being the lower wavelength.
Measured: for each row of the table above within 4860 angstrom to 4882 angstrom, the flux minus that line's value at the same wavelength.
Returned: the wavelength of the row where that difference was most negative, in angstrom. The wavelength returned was 4867.79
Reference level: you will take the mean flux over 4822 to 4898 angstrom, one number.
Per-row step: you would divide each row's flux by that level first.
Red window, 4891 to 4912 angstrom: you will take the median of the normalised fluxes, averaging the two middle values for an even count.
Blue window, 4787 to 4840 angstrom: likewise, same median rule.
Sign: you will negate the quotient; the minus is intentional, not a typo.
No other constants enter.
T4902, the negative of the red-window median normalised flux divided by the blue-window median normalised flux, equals -0.95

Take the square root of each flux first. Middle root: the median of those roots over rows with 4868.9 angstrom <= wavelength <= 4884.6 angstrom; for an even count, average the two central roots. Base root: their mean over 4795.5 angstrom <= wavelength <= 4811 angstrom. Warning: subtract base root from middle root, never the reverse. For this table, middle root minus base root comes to -0.14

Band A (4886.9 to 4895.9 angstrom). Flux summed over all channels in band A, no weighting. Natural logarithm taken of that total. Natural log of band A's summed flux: 4.12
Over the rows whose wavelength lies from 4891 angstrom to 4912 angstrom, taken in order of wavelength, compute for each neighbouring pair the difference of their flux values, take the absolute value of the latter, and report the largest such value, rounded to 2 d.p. 1.68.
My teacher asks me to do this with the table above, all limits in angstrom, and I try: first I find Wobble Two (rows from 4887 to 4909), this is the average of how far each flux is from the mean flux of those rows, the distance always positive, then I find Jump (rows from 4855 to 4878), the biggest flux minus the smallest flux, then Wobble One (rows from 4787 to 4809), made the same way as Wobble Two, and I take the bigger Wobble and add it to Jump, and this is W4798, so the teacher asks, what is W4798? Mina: 13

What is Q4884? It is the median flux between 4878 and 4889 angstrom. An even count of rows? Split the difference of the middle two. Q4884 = 15.2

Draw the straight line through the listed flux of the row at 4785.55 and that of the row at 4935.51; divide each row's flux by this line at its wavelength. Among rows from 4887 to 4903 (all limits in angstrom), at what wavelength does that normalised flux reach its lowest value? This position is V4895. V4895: 4890.26 angstrom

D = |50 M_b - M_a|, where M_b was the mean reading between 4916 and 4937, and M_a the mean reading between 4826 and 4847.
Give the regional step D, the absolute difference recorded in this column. 786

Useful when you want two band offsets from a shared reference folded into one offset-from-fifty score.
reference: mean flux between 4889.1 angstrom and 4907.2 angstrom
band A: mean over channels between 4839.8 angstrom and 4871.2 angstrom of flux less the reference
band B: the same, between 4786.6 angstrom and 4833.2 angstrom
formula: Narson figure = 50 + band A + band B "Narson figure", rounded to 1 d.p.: 50.7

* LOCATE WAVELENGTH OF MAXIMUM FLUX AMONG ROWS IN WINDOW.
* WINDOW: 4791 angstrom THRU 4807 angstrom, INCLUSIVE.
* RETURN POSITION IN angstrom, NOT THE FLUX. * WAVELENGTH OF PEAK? 4794.37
